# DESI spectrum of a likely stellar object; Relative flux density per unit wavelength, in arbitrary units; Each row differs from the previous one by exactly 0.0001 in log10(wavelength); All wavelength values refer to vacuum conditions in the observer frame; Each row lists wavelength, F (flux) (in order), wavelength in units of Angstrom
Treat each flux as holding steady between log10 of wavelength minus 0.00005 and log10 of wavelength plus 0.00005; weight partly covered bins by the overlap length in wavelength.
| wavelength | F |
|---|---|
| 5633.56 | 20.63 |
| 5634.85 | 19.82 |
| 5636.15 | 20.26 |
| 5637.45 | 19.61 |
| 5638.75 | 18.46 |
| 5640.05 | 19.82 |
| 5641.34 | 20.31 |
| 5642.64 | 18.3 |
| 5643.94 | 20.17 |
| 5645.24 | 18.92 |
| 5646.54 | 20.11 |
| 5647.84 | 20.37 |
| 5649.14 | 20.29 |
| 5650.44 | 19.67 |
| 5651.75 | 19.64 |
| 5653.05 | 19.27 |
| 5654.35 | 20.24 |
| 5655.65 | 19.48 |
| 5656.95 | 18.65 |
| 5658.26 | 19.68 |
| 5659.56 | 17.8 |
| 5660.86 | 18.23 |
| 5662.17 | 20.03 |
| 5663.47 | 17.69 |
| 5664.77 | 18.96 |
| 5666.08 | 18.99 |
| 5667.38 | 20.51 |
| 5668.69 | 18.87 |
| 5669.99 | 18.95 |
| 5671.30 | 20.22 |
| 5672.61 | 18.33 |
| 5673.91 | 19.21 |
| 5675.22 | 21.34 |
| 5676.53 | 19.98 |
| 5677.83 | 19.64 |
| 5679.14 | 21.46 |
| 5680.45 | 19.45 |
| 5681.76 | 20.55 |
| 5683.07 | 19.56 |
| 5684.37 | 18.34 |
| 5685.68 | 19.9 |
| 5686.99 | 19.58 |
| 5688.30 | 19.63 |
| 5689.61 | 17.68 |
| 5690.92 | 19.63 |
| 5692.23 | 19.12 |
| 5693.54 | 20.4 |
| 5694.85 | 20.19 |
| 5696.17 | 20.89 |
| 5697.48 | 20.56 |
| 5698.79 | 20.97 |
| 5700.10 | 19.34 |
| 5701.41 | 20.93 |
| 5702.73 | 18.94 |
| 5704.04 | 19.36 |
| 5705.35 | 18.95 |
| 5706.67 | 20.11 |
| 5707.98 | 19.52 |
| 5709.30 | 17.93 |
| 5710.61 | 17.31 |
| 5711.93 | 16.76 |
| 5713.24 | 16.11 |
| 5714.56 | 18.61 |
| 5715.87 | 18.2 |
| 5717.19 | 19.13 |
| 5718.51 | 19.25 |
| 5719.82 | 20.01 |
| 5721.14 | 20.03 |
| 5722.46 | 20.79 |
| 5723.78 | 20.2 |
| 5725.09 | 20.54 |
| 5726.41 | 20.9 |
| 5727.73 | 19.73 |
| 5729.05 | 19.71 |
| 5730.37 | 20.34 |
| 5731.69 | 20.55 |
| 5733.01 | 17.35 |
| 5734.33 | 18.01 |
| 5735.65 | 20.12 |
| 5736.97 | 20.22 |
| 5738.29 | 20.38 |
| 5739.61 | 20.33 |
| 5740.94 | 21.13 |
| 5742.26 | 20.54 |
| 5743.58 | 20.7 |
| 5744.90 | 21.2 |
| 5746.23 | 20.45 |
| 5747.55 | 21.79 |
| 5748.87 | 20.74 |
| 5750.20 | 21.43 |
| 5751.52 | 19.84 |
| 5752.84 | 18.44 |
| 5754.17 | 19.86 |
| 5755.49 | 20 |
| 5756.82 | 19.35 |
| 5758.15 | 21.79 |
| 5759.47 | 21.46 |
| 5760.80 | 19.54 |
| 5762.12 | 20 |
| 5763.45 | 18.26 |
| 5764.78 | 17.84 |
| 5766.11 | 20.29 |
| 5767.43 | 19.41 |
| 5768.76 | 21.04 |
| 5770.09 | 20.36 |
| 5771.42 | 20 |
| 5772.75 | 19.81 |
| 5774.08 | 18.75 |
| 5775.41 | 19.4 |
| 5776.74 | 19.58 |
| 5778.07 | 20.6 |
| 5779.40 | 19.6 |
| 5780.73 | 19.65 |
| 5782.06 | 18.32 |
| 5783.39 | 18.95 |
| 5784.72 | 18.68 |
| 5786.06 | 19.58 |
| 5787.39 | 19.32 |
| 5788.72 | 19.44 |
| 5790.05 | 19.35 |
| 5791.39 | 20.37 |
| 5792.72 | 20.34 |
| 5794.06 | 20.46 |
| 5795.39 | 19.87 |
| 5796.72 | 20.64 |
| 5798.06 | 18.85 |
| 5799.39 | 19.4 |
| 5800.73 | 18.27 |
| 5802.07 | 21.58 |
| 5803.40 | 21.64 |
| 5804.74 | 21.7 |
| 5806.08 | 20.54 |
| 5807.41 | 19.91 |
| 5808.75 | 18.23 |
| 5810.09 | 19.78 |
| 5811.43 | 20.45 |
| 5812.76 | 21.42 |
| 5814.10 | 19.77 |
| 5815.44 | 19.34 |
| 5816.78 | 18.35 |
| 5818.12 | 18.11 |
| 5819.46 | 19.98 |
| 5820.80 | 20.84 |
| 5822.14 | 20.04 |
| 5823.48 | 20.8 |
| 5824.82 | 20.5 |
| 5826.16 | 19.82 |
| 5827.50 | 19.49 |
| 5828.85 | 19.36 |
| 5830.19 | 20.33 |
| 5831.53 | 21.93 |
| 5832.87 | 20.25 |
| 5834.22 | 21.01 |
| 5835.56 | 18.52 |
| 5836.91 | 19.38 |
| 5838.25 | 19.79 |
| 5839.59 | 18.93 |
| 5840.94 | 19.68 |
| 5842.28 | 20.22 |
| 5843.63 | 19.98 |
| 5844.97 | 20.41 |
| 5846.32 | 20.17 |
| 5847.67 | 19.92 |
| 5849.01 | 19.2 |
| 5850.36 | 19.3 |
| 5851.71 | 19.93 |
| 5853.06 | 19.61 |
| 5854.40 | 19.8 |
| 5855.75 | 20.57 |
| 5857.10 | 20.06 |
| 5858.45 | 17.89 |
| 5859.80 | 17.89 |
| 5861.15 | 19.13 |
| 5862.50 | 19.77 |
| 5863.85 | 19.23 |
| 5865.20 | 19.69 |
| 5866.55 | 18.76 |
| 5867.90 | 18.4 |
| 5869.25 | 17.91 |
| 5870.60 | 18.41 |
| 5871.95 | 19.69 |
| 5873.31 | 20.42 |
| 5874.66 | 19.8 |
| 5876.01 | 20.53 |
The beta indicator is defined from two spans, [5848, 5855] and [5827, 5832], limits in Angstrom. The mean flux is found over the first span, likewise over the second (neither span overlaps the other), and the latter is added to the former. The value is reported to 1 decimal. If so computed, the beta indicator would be 39.8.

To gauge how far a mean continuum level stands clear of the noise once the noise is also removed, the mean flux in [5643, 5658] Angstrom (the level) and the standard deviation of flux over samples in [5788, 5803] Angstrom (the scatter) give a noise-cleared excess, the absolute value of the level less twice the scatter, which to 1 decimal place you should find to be 17.9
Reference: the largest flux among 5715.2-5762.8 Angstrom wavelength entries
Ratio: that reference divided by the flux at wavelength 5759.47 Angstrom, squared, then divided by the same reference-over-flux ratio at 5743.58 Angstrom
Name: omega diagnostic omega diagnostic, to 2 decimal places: 0.98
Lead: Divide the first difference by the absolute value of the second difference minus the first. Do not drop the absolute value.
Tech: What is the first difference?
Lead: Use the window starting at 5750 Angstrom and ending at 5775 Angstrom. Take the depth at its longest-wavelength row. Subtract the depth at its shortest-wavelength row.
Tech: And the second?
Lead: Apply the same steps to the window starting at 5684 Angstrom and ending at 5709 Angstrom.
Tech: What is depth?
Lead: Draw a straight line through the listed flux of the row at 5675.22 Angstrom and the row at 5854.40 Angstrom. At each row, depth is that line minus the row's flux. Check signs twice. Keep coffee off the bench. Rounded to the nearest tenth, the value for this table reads 0.6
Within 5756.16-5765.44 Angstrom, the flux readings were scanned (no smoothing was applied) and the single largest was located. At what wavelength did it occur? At 5758.15 Angstrom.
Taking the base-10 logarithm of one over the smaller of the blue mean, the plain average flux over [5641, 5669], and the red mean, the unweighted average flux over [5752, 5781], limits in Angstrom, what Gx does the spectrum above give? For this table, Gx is -1.29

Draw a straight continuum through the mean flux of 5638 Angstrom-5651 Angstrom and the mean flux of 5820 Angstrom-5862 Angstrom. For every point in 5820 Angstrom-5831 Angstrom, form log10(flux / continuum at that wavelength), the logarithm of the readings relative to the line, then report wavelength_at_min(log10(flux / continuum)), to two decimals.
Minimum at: 5828.85 Angstrom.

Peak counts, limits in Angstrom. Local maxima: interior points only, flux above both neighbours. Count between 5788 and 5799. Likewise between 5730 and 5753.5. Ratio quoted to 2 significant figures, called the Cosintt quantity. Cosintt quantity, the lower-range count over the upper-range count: 2.0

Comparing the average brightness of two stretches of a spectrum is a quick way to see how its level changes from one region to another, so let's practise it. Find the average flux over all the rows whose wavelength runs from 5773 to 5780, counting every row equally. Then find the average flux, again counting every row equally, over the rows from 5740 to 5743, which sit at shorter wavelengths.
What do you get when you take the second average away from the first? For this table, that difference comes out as -1.2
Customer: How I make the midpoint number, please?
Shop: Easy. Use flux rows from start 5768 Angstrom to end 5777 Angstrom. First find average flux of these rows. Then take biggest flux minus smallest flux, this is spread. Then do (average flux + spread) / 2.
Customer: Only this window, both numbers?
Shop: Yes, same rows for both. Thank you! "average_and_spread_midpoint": 11.1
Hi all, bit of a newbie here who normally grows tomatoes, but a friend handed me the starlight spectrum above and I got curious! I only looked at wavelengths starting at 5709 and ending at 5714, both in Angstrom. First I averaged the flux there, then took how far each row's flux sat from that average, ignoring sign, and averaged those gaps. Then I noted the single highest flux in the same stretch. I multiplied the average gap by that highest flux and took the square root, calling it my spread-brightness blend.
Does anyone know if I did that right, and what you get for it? 3.3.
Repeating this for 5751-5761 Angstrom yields 4.2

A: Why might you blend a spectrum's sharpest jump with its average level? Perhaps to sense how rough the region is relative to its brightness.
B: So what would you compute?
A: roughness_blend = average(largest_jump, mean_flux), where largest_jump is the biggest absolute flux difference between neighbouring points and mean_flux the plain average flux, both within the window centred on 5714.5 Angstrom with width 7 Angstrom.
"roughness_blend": 10.1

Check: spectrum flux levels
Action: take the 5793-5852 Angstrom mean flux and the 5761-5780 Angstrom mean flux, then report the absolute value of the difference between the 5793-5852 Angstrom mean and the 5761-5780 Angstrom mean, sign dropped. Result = 0.32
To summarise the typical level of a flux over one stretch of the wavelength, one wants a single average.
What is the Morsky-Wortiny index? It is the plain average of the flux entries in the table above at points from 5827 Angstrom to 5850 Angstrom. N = 19.9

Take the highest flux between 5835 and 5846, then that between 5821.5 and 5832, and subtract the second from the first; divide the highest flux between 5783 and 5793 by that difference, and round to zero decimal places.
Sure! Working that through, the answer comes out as -13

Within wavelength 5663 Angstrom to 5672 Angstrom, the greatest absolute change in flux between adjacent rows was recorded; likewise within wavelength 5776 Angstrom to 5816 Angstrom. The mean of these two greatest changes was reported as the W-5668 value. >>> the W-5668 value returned 2.5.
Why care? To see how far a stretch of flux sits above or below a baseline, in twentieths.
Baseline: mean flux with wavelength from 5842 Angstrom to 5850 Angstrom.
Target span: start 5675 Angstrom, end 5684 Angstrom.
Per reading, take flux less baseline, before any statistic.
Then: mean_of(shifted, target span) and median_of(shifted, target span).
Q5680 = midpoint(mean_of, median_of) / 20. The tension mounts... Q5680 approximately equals 0.007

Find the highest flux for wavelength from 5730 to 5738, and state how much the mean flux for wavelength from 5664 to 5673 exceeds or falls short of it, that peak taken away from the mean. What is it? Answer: -1.3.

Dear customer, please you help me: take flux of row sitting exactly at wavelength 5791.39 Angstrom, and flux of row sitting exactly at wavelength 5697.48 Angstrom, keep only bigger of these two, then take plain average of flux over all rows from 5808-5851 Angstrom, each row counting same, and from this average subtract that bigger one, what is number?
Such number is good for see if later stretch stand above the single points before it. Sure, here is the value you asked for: -0.7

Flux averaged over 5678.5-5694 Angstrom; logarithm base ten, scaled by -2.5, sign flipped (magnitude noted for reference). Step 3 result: 3.23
